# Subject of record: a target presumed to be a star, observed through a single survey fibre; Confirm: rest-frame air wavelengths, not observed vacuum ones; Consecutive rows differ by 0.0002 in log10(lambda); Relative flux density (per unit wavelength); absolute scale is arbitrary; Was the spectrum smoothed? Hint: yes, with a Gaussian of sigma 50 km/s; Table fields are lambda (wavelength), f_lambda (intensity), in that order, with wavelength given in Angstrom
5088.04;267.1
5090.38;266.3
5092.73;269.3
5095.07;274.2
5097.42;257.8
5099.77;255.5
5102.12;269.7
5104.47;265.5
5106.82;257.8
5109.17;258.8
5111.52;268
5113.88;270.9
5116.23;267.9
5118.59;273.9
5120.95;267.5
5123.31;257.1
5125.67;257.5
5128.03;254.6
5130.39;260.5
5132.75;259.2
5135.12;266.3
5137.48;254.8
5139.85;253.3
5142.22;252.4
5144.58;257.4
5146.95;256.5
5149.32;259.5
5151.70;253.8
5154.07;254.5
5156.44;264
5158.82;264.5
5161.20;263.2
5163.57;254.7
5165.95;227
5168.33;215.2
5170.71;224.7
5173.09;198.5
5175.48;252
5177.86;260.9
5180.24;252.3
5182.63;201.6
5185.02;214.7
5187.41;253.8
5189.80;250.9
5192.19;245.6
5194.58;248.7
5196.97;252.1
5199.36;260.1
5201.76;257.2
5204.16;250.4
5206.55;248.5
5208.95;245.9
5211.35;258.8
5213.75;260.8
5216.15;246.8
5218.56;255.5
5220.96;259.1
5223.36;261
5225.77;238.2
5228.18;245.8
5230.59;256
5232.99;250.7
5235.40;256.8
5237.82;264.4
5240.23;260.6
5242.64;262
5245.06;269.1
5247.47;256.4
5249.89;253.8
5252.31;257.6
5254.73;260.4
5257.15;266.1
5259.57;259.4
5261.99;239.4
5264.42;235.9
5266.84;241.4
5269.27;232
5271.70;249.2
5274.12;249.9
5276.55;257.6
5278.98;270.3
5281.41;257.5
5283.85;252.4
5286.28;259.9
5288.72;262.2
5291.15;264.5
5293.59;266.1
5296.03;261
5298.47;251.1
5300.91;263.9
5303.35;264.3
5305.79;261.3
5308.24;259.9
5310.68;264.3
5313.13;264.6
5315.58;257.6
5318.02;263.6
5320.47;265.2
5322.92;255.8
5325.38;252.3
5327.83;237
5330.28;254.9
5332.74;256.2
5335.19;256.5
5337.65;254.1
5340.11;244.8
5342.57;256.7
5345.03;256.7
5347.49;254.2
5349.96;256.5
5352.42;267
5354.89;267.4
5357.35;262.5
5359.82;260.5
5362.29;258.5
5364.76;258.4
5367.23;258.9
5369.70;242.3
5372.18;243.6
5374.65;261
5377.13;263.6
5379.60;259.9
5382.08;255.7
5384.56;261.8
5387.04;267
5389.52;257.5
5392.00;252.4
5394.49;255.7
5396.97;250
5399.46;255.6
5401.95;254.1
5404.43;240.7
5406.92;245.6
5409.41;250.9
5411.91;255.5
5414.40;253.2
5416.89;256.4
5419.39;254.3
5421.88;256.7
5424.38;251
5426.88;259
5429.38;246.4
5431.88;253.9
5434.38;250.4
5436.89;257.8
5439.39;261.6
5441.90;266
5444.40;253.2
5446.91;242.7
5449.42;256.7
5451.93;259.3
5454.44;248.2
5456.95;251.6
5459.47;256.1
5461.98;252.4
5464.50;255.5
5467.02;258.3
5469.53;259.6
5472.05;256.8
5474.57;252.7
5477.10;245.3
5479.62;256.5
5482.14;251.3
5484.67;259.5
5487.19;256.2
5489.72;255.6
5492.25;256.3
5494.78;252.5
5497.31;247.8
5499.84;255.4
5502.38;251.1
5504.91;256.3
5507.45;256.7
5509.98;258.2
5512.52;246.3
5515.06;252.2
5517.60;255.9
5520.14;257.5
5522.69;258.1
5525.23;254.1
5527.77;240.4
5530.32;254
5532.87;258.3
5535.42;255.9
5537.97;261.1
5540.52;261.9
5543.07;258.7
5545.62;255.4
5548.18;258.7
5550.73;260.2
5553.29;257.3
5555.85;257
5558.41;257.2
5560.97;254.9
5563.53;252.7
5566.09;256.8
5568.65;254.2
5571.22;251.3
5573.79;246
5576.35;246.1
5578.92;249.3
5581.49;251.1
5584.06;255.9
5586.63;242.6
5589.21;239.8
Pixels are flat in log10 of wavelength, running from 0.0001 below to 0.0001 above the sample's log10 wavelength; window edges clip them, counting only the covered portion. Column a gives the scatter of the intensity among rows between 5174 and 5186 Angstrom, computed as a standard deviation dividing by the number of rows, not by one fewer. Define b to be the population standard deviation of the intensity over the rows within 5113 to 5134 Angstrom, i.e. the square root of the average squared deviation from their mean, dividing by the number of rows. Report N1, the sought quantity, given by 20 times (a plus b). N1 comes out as 602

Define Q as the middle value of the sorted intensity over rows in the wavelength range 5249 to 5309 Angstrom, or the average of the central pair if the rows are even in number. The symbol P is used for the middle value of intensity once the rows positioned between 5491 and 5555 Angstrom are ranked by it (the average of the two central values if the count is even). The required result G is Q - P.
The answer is 3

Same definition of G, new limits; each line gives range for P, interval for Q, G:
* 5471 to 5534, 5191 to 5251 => 0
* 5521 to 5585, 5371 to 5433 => 0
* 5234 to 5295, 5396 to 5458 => -4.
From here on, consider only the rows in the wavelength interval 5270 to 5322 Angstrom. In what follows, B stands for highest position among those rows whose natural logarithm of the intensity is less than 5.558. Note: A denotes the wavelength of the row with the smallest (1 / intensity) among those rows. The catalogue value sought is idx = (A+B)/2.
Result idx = 5297.3 Angstrom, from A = 5278.98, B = 5315.58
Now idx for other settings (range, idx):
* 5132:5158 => 5144.6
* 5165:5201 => 5187.4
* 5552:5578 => 5564.8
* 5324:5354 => 5351.2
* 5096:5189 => 5153.0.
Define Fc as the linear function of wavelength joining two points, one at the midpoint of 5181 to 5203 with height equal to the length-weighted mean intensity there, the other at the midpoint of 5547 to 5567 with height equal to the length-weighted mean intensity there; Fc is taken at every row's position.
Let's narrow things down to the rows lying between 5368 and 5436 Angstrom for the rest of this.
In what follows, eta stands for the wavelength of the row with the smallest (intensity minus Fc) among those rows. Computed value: 5404.43 Angstrom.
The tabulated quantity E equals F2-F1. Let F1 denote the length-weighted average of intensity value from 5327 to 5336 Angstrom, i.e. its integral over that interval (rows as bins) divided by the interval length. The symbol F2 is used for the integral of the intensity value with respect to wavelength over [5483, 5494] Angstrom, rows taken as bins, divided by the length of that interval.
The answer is 4.8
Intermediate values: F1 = 252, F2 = 256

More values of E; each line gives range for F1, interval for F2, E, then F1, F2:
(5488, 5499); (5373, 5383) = 6.4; 253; 260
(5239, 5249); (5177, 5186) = -30.2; 262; 232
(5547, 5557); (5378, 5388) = 2.8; 258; 261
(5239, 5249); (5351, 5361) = 2.4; 262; 264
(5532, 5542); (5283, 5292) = 0.6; 259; 260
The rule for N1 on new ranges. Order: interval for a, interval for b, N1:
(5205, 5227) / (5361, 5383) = 296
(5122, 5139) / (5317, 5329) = 276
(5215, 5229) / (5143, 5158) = 230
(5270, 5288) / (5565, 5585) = 212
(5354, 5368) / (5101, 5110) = 162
